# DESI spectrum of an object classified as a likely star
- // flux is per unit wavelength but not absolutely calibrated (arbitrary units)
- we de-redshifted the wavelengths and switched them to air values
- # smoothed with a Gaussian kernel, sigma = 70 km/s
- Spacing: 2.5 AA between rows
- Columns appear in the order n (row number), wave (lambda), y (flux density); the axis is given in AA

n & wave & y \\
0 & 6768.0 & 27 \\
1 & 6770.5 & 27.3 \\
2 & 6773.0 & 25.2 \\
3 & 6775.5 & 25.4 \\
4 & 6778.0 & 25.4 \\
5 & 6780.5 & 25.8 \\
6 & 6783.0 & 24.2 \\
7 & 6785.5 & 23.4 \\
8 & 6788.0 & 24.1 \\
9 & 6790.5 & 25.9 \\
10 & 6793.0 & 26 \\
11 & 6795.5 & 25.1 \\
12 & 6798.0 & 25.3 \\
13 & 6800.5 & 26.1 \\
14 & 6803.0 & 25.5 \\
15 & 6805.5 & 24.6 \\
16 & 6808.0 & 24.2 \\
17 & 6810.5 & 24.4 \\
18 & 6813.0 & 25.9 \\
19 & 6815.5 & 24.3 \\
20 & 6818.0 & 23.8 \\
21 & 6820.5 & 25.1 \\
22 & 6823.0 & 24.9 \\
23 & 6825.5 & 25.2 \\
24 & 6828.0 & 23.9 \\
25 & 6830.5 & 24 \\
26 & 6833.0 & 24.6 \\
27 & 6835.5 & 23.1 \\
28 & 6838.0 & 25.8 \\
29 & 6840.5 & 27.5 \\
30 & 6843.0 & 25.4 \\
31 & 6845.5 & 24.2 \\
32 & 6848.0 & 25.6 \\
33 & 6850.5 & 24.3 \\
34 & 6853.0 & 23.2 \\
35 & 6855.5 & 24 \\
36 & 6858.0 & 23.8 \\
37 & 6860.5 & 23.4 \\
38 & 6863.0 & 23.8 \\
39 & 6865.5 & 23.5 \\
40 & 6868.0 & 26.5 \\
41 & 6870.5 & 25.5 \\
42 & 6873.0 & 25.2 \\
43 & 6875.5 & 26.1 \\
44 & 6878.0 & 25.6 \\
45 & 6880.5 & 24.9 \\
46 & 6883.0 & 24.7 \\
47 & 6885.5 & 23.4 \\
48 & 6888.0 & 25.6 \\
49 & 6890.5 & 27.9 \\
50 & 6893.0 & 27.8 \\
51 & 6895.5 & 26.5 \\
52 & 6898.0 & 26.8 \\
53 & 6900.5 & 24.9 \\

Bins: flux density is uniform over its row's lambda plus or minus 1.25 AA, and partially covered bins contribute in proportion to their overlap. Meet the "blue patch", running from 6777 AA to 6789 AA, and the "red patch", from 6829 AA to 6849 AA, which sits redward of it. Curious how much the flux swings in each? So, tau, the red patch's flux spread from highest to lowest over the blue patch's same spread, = 1.83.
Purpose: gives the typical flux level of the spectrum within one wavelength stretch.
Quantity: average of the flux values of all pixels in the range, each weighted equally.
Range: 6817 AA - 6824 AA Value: 24.6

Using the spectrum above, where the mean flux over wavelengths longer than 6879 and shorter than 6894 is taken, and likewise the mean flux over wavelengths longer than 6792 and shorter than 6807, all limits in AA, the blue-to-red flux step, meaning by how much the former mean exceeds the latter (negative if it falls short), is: 0.28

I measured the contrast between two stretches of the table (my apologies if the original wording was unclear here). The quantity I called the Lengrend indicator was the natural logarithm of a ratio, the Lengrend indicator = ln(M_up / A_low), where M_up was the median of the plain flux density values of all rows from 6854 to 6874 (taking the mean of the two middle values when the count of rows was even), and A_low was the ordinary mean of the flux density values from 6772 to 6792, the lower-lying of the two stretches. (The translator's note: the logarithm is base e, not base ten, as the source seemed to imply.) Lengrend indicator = -0.04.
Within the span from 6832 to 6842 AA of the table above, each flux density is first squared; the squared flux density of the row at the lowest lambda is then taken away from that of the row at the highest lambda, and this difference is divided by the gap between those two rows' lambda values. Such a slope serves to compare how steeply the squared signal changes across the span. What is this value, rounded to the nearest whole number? 20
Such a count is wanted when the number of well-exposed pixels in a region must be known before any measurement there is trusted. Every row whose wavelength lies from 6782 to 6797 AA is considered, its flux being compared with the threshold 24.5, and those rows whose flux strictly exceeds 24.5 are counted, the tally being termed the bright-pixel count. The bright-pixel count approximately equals 3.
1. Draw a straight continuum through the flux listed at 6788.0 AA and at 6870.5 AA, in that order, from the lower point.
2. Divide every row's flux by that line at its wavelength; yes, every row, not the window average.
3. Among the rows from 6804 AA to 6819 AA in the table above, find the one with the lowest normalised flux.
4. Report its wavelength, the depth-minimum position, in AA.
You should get 6818.0 AA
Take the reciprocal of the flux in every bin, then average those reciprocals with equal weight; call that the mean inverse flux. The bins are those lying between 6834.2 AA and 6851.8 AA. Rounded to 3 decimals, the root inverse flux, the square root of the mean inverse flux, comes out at 0.200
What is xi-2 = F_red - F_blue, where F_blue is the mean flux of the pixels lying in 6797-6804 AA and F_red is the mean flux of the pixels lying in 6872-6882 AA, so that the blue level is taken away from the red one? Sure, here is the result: -0.2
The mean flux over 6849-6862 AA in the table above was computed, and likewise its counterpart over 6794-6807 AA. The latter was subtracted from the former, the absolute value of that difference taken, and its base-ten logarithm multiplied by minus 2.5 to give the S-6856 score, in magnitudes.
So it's -0.5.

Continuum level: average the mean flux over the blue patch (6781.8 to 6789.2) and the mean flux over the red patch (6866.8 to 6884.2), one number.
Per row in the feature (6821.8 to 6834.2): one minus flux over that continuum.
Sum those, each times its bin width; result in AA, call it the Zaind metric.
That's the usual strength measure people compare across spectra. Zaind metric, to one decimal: 0.1 AA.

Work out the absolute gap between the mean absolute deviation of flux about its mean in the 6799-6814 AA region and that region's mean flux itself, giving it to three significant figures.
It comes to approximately 24.4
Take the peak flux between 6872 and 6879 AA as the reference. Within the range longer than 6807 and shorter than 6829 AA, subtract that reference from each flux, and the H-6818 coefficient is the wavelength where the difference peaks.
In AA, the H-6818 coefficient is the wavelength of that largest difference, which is 6813.0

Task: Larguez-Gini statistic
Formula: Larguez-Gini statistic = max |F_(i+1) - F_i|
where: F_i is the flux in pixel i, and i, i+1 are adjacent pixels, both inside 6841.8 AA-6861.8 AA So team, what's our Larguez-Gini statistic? 1.40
